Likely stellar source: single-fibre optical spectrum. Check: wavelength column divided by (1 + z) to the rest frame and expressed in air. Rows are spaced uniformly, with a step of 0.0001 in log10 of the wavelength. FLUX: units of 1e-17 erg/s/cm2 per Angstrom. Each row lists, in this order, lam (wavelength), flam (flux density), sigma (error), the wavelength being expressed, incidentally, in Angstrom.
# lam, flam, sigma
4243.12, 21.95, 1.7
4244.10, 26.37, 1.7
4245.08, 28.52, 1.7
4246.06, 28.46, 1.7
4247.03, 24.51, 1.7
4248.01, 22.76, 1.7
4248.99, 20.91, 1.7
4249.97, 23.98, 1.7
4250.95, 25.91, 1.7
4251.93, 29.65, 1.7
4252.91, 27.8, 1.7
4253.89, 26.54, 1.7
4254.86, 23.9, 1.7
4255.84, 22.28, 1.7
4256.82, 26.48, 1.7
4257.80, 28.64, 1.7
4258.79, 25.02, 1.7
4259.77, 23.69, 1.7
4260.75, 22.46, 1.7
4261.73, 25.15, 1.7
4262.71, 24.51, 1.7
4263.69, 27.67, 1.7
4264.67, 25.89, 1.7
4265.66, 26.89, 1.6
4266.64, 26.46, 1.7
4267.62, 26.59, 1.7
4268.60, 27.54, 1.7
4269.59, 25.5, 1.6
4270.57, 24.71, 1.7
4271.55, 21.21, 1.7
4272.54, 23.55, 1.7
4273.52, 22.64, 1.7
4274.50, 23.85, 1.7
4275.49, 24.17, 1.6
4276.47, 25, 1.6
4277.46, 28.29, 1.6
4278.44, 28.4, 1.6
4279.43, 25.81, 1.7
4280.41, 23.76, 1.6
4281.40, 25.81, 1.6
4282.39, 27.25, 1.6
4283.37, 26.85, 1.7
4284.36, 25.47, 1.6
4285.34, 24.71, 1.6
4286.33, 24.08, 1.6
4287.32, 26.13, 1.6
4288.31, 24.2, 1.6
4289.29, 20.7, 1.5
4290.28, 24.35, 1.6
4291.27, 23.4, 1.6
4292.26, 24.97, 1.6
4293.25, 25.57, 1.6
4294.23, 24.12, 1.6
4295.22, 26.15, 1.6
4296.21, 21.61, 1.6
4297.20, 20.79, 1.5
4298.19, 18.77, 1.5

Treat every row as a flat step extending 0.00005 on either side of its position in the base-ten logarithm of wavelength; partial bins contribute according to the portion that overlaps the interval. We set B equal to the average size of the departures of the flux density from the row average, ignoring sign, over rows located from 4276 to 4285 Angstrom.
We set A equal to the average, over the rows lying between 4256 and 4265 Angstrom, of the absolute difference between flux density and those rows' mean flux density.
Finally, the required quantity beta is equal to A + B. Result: 2.7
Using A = 1.48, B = 1.25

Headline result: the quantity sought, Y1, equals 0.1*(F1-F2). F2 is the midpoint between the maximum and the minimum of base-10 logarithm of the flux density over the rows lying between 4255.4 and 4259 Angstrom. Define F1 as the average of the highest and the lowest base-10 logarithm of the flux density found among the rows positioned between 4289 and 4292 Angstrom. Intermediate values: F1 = 1.35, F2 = 1.402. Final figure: -0.0051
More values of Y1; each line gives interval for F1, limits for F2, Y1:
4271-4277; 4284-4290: -0.0004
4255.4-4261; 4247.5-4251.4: 0.0036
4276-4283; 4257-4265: 0.0010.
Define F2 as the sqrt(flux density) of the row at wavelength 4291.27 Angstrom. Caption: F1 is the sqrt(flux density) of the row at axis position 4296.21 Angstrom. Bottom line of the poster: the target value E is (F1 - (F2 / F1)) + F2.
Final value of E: 8.45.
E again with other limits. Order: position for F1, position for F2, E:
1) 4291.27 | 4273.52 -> 8.61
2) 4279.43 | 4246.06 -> 9.37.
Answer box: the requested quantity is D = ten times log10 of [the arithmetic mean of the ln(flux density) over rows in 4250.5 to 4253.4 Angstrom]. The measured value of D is 5.22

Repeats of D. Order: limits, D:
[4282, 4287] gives 5.11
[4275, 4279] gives 5.15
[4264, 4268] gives 5.15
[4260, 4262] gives 5.01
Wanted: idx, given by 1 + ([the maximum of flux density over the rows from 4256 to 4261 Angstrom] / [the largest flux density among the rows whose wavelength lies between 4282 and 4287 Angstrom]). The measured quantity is 2.05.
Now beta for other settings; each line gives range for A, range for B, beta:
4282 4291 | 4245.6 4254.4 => 3.7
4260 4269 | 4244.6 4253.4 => 3.7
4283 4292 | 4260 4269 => 2.5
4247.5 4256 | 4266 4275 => 4.0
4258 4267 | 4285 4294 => 2.3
